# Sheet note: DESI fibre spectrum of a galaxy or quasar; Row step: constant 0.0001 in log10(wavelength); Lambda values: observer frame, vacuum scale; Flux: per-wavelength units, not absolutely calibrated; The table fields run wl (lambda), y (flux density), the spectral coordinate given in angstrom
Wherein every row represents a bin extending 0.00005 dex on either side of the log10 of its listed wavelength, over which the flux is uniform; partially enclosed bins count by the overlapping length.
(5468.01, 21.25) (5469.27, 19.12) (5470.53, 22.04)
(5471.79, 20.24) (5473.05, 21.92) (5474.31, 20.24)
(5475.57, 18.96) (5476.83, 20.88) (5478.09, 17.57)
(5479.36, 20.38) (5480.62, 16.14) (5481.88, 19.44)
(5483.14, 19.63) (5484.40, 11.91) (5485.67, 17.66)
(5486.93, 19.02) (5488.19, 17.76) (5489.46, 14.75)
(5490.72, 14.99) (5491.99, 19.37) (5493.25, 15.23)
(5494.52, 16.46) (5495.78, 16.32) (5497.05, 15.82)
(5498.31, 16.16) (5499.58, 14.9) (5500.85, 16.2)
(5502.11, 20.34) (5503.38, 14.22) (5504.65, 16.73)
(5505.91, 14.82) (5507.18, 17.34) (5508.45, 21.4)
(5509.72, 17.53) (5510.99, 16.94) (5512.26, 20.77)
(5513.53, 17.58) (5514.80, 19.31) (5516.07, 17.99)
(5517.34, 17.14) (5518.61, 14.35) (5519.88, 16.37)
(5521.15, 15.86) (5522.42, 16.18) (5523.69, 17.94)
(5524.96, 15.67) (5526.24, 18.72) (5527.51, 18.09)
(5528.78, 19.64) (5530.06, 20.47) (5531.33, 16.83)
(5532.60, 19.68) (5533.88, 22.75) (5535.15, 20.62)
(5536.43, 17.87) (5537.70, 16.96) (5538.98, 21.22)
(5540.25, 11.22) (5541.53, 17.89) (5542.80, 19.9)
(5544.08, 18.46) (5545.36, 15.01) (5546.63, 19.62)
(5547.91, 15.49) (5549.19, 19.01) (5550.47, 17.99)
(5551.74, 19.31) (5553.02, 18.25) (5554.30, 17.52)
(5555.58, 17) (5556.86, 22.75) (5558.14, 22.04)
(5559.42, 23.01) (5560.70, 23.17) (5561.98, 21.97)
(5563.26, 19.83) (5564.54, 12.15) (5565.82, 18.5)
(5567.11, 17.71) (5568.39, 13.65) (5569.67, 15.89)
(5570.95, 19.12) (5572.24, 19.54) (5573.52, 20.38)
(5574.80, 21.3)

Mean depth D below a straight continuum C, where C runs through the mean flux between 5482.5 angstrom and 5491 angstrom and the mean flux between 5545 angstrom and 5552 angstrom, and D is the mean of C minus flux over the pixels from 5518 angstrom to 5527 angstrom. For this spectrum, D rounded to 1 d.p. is 0.8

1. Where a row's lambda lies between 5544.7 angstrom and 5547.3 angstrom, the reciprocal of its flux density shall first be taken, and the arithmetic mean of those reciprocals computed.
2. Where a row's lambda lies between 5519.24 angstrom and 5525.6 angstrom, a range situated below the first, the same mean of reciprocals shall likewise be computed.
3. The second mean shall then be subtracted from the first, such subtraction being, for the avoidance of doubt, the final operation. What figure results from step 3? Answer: -0.002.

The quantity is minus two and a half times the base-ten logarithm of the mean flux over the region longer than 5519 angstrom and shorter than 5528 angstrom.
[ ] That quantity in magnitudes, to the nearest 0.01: -3.07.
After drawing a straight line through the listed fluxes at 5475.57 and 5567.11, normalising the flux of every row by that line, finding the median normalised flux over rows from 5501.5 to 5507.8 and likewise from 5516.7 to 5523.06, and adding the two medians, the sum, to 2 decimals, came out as 1.78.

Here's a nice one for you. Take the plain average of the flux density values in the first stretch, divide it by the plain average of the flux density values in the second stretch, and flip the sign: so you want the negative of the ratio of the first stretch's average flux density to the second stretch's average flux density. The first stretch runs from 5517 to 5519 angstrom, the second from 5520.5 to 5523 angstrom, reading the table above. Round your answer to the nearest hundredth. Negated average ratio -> -0.98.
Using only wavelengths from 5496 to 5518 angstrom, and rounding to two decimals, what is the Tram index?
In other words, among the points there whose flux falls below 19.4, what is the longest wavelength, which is 5517.34 angstrom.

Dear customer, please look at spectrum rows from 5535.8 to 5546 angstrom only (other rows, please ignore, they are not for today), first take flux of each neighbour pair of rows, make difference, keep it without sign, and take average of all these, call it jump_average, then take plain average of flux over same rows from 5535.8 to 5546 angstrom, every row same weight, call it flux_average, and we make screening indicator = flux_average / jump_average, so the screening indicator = 4.2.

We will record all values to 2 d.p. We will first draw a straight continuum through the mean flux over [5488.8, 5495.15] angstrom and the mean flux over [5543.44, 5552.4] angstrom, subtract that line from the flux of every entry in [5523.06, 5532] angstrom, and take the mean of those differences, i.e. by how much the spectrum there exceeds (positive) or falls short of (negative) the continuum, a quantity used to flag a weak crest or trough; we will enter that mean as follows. 0.97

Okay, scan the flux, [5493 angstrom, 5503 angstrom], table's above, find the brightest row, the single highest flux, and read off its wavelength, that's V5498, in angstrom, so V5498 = 5502.11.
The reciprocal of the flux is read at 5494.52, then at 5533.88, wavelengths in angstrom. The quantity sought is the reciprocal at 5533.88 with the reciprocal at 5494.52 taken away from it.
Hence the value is -0.017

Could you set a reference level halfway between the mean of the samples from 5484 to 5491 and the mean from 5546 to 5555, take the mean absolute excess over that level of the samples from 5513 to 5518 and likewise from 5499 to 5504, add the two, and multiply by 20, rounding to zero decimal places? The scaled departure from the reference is 64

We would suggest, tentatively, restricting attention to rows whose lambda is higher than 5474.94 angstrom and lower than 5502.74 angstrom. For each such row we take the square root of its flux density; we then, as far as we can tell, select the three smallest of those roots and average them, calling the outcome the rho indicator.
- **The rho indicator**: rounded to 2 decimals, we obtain 3.72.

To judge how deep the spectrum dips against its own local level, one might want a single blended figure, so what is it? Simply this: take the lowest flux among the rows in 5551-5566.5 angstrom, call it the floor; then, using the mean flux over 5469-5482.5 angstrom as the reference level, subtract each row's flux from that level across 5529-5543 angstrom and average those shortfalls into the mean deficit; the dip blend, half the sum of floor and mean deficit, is 6.6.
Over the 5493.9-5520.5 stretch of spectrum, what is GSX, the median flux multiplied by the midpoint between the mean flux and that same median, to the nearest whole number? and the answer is 283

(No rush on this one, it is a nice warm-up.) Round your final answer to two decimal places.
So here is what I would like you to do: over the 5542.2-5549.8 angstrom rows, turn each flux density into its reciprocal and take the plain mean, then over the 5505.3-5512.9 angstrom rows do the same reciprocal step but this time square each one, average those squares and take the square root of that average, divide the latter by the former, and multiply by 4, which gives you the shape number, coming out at 3.99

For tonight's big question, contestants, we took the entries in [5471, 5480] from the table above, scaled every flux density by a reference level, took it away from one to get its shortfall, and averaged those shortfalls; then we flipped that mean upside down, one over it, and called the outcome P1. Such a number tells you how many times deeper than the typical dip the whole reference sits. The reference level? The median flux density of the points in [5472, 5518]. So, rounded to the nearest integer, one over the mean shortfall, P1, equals -7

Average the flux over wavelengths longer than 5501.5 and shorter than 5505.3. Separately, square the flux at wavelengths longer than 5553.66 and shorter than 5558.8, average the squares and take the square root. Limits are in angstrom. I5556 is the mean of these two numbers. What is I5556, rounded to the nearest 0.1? 18.5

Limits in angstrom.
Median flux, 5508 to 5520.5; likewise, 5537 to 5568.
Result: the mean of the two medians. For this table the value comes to 18.0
